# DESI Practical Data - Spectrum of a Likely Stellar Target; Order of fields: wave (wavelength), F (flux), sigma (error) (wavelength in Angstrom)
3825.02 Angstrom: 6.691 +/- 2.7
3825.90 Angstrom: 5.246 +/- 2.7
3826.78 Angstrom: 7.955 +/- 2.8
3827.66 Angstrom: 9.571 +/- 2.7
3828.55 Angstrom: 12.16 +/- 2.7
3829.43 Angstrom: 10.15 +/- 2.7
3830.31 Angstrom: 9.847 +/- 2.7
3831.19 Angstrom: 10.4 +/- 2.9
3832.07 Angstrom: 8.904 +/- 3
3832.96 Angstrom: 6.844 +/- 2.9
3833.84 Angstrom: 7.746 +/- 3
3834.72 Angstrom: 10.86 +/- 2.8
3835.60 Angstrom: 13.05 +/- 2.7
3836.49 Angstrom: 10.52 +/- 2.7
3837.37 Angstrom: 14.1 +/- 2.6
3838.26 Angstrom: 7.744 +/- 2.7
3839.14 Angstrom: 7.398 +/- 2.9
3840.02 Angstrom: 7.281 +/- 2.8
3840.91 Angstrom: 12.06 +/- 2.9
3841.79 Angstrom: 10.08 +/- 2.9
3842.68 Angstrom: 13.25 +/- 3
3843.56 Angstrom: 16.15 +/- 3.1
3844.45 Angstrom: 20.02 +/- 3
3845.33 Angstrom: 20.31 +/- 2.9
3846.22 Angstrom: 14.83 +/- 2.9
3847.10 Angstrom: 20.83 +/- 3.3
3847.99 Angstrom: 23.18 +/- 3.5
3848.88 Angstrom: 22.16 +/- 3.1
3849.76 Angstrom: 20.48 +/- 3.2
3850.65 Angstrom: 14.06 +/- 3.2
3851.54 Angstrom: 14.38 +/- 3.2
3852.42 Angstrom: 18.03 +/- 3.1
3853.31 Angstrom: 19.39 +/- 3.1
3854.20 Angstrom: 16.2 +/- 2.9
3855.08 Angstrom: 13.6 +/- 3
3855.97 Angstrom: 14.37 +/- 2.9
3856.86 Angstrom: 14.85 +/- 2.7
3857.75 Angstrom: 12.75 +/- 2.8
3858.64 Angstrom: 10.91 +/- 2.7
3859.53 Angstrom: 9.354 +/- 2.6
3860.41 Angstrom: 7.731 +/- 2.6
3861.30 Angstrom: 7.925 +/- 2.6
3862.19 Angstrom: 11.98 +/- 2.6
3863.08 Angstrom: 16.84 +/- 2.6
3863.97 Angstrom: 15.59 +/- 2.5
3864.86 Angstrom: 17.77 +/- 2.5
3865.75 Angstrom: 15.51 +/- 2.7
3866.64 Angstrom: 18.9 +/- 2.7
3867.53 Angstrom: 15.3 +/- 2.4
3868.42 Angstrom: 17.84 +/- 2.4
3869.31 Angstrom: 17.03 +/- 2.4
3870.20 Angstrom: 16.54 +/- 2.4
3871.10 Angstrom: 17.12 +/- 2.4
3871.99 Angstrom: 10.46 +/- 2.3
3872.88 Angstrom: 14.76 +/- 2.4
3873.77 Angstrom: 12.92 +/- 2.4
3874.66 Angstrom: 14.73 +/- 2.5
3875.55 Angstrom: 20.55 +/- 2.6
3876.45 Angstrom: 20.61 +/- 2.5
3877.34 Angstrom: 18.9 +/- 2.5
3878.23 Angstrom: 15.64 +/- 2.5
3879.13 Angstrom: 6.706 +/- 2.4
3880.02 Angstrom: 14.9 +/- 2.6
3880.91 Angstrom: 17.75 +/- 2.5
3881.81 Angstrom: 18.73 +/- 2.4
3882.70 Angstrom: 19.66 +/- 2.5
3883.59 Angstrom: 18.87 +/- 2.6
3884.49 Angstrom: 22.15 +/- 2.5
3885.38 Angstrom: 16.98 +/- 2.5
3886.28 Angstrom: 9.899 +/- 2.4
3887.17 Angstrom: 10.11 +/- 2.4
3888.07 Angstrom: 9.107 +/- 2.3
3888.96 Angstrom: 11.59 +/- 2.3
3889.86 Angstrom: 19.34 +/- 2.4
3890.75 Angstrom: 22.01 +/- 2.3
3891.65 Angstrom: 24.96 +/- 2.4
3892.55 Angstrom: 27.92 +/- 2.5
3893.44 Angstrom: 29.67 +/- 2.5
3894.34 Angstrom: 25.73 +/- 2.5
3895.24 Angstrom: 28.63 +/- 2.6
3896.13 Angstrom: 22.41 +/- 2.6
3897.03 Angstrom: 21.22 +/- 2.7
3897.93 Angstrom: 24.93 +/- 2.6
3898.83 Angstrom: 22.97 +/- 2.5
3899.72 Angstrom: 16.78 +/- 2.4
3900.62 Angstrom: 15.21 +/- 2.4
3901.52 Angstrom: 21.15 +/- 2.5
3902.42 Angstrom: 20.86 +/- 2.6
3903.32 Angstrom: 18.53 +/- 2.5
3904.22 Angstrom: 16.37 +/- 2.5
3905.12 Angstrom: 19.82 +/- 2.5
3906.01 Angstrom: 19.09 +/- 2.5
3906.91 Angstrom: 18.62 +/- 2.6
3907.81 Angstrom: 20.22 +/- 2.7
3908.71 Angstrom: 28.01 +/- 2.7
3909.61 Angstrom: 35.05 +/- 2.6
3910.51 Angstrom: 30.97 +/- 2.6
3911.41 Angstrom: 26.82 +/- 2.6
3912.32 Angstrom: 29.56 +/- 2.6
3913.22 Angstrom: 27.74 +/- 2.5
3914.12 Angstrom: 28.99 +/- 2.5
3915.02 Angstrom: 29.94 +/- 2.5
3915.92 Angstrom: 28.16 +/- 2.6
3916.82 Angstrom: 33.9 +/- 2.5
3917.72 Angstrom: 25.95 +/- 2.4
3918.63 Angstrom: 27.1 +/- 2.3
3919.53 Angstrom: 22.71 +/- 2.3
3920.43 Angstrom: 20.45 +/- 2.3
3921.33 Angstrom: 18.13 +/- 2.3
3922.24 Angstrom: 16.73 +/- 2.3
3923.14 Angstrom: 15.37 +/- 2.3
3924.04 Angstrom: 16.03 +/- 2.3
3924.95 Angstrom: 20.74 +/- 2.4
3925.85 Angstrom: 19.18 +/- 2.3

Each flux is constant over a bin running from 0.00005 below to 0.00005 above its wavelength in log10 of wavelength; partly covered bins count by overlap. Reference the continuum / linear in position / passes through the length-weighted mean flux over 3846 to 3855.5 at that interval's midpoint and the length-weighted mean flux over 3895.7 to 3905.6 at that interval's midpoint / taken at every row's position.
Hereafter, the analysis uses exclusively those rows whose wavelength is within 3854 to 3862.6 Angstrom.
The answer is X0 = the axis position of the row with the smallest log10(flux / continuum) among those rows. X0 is 3860.41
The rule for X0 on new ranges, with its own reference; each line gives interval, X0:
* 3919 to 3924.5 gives 3923.14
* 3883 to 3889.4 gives 3888.07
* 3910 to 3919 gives 3917.72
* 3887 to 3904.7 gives 3888.07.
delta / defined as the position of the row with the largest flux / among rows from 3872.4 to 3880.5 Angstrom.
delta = 3876.45 Angstrom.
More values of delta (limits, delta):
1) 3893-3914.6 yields 3909.61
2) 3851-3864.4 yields 3853.31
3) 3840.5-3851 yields 3847.99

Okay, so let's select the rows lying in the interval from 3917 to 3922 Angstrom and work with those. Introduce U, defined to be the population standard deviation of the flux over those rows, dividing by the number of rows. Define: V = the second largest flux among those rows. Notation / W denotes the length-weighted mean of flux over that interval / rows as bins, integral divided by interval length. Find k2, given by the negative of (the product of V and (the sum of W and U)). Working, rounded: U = 3.3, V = 25.95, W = 23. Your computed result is -688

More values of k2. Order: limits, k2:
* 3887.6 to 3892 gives -512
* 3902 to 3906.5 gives -405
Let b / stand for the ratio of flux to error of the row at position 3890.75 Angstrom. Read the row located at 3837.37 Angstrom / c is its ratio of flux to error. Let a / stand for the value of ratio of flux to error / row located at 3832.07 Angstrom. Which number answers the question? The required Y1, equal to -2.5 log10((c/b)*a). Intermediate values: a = 3.0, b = 9.6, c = 5.4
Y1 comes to -0.6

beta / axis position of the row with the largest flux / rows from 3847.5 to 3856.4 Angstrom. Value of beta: 3847.99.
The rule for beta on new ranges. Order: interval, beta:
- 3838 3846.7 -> 3845.33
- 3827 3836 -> 3835.60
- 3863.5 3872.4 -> 3866.64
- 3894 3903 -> 3895.24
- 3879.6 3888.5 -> 3884.49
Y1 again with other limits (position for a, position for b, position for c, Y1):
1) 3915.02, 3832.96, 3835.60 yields -3.5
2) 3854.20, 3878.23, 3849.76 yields -1.9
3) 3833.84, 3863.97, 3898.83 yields -1.5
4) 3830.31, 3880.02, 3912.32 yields -2.1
